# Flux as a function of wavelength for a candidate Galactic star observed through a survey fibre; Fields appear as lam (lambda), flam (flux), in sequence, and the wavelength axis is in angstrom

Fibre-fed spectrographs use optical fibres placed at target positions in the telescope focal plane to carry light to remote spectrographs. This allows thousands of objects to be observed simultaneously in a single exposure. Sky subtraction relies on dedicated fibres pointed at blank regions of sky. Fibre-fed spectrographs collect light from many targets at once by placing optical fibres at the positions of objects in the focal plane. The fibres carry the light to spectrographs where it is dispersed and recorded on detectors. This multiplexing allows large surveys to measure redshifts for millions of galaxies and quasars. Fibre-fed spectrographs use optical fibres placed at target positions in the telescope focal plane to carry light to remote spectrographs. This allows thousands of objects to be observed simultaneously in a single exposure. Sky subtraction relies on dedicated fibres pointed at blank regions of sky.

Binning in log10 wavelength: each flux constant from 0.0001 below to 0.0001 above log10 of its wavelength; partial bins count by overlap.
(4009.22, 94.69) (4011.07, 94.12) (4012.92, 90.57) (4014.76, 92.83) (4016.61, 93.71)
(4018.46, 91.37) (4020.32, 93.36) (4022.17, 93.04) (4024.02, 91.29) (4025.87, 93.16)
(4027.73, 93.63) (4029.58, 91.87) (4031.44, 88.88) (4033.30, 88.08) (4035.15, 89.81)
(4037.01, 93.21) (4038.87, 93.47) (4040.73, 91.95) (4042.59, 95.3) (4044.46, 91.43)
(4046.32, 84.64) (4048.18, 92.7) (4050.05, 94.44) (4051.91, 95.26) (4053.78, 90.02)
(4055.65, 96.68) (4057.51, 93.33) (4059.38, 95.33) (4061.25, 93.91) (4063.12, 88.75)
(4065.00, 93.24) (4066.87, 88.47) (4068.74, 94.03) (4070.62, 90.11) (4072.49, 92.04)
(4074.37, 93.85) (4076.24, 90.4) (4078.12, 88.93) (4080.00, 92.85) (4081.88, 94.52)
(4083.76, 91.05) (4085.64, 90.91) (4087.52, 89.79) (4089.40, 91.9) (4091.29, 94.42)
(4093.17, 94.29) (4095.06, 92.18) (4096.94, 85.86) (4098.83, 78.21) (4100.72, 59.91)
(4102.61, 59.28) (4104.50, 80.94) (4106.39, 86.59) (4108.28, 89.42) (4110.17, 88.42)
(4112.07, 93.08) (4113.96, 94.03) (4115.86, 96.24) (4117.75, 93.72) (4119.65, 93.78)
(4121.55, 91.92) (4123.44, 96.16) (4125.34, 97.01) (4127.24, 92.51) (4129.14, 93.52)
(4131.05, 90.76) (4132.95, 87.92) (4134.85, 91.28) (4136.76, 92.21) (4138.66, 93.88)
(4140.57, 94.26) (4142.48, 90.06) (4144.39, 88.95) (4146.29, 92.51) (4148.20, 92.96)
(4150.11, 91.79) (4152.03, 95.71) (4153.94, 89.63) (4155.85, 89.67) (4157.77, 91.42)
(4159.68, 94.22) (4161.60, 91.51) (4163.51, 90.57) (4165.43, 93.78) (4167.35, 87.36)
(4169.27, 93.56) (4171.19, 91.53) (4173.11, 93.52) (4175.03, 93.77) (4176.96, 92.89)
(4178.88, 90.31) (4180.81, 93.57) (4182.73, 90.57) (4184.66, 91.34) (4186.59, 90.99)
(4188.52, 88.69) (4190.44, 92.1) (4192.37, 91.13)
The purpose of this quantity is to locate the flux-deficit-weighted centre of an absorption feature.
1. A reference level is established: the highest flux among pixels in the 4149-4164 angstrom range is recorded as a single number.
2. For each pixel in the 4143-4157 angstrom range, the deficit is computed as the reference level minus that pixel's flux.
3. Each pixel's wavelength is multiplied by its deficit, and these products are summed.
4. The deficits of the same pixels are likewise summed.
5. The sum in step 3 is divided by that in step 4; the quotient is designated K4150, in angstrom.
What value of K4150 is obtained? 4150.2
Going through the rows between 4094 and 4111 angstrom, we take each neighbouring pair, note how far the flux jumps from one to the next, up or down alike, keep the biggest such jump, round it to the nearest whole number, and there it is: 22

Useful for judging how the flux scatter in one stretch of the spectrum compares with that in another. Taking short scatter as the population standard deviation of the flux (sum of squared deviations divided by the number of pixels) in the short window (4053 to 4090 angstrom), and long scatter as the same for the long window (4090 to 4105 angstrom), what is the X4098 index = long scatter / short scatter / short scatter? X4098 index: 2.6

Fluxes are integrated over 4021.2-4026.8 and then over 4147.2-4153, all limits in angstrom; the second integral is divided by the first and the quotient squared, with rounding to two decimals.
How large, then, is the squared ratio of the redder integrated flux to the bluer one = 1.09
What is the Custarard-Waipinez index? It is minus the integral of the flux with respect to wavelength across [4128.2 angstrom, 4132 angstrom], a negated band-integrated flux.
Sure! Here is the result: -350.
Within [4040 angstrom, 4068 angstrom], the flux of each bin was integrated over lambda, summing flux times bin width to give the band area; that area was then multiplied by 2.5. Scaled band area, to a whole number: 6466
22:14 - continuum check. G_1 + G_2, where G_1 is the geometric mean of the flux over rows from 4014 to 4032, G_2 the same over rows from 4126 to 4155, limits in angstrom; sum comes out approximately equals 184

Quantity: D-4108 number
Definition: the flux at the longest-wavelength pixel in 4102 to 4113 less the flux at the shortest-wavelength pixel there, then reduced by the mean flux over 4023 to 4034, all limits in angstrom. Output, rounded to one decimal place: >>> -57.4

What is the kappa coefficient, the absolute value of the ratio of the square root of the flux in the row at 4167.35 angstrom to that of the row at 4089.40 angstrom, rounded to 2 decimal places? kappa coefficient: 0.97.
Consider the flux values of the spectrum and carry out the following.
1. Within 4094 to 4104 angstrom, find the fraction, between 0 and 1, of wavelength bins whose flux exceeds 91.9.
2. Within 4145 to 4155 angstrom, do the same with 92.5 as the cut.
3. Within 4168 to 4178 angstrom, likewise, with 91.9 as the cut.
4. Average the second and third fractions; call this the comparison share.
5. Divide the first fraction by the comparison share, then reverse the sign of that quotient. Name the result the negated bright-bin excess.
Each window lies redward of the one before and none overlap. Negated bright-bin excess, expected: -0.29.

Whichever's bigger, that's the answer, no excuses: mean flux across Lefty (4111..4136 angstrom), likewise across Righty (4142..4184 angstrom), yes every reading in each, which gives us 93.2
